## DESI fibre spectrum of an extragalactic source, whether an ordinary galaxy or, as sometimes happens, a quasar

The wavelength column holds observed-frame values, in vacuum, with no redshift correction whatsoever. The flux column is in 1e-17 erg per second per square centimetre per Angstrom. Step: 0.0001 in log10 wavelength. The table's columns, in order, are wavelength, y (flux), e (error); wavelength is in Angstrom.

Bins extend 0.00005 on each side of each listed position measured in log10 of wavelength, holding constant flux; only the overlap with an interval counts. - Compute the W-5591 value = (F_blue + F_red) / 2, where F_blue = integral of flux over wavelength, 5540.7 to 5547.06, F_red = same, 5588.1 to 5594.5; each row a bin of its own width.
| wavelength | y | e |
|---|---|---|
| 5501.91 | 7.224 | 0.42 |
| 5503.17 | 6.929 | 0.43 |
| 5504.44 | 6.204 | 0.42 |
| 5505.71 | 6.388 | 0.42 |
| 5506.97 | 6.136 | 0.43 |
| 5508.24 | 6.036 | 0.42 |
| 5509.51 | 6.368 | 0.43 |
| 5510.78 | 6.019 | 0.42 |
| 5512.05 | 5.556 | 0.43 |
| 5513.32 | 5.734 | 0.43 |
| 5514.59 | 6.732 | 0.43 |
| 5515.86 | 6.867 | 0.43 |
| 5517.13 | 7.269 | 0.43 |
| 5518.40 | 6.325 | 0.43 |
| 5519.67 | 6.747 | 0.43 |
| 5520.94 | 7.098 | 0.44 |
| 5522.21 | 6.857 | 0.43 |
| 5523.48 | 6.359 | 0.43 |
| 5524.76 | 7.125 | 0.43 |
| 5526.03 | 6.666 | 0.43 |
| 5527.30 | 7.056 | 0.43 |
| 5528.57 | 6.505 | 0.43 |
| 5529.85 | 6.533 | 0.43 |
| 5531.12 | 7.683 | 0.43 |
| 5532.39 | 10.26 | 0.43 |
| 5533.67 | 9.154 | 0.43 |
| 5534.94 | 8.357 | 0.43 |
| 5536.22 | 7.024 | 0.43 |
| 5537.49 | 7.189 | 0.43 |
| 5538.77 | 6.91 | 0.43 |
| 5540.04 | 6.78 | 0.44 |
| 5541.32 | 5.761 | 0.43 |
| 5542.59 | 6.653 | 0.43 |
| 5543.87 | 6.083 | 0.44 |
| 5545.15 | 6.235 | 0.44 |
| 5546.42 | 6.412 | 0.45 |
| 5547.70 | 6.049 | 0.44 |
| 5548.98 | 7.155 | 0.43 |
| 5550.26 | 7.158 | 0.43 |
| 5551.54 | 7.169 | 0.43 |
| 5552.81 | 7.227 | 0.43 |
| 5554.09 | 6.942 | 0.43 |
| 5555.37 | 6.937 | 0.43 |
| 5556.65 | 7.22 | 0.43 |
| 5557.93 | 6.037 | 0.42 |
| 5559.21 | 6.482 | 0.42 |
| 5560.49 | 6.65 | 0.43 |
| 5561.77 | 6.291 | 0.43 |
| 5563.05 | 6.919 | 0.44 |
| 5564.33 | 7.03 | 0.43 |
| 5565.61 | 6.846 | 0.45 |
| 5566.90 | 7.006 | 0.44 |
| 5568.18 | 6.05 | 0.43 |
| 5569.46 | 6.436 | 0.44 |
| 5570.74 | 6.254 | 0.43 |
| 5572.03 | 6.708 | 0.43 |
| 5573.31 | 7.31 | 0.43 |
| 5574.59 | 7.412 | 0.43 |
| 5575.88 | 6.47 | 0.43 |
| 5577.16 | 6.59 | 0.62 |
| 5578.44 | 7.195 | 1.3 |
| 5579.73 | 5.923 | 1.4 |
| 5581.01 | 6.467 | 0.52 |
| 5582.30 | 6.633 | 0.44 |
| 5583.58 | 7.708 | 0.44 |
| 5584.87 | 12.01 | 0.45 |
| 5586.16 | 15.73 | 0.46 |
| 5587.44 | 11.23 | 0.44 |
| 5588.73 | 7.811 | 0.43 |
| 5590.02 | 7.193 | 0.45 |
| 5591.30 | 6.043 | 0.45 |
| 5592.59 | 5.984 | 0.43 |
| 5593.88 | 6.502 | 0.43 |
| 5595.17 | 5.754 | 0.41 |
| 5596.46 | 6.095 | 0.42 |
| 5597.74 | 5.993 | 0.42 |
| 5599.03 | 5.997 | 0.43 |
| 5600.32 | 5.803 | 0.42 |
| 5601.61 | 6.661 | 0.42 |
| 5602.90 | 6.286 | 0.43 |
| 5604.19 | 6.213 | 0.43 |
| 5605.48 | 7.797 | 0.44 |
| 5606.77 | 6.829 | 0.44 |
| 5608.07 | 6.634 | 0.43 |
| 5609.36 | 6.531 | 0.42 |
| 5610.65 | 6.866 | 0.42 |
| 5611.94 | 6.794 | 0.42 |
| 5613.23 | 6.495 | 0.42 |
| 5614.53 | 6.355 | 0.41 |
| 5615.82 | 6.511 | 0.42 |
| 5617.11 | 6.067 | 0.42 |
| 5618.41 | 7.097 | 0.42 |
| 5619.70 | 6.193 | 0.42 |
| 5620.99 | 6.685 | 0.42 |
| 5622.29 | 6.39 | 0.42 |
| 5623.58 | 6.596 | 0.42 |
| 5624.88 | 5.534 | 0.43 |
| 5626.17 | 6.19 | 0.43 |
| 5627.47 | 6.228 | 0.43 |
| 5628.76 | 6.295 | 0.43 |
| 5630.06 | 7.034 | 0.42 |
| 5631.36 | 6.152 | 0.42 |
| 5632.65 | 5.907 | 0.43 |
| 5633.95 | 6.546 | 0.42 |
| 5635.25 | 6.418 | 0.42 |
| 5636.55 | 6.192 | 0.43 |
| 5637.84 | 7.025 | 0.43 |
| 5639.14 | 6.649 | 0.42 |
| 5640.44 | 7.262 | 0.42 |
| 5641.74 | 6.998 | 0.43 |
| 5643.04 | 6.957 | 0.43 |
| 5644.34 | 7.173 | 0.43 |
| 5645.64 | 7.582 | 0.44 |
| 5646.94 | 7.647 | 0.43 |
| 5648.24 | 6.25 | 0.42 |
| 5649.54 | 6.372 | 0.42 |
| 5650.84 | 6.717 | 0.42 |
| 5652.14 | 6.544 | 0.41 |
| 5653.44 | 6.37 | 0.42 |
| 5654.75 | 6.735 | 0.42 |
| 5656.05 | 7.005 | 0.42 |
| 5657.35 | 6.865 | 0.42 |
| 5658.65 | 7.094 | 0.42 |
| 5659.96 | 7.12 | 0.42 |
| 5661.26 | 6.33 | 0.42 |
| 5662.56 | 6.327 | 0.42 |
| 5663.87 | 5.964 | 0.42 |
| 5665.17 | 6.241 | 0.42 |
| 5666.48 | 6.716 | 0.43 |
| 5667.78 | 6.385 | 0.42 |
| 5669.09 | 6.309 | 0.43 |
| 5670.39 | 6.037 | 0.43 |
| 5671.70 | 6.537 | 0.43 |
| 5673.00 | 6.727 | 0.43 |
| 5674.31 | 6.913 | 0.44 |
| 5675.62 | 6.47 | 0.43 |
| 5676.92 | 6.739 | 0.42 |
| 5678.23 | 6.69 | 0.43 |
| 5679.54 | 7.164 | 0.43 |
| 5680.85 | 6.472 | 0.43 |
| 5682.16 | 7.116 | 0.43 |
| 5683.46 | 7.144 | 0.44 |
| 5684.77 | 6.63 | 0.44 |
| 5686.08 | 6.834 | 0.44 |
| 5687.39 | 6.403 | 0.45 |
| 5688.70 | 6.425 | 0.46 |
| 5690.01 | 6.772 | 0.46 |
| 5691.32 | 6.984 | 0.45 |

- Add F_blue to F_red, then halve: 41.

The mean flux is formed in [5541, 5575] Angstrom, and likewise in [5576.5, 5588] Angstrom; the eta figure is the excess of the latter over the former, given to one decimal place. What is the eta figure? 2.1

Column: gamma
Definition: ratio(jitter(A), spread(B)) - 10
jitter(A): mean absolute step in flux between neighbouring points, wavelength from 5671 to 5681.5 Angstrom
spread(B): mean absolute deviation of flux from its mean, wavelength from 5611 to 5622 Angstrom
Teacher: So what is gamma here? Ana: -8.69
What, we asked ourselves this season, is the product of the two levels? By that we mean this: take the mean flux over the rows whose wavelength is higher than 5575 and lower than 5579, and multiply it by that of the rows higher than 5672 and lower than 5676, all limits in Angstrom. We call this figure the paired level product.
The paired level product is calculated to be 45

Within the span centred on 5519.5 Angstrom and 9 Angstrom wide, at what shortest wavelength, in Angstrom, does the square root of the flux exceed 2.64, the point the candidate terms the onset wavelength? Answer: 5517.13 Angstrom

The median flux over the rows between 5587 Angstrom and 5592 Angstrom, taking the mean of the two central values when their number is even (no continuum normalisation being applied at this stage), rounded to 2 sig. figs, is 7.5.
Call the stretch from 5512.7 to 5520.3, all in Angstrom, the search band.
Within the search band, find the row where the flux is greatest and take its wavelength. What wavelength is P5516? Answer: 5517.13 Angstrom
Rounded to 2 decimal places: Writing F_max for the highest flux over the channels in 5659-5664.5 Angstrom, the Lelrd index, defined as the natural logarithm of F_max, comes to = 1.96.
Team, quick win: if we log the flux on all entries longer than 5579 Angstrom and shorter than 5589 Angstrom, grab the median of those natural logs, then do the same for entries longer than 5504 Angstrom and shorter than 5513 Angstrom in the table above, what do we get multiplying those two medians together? 3.717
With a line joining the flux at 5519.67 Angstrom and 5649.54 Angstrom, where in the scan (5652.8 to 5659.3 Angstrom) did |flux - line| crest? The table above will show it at 5658.65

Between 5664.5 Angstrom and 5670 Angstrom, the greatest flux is 6.716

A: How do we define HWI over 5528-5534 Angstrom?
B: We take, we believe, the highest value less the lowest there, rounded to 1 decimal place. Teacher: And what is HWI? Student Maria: 3.8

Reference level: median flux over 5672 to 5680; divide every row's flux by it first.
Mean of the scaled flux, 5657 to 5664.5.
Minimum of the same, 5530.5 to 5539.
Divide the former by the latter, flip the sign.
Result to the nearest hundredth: -0.96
